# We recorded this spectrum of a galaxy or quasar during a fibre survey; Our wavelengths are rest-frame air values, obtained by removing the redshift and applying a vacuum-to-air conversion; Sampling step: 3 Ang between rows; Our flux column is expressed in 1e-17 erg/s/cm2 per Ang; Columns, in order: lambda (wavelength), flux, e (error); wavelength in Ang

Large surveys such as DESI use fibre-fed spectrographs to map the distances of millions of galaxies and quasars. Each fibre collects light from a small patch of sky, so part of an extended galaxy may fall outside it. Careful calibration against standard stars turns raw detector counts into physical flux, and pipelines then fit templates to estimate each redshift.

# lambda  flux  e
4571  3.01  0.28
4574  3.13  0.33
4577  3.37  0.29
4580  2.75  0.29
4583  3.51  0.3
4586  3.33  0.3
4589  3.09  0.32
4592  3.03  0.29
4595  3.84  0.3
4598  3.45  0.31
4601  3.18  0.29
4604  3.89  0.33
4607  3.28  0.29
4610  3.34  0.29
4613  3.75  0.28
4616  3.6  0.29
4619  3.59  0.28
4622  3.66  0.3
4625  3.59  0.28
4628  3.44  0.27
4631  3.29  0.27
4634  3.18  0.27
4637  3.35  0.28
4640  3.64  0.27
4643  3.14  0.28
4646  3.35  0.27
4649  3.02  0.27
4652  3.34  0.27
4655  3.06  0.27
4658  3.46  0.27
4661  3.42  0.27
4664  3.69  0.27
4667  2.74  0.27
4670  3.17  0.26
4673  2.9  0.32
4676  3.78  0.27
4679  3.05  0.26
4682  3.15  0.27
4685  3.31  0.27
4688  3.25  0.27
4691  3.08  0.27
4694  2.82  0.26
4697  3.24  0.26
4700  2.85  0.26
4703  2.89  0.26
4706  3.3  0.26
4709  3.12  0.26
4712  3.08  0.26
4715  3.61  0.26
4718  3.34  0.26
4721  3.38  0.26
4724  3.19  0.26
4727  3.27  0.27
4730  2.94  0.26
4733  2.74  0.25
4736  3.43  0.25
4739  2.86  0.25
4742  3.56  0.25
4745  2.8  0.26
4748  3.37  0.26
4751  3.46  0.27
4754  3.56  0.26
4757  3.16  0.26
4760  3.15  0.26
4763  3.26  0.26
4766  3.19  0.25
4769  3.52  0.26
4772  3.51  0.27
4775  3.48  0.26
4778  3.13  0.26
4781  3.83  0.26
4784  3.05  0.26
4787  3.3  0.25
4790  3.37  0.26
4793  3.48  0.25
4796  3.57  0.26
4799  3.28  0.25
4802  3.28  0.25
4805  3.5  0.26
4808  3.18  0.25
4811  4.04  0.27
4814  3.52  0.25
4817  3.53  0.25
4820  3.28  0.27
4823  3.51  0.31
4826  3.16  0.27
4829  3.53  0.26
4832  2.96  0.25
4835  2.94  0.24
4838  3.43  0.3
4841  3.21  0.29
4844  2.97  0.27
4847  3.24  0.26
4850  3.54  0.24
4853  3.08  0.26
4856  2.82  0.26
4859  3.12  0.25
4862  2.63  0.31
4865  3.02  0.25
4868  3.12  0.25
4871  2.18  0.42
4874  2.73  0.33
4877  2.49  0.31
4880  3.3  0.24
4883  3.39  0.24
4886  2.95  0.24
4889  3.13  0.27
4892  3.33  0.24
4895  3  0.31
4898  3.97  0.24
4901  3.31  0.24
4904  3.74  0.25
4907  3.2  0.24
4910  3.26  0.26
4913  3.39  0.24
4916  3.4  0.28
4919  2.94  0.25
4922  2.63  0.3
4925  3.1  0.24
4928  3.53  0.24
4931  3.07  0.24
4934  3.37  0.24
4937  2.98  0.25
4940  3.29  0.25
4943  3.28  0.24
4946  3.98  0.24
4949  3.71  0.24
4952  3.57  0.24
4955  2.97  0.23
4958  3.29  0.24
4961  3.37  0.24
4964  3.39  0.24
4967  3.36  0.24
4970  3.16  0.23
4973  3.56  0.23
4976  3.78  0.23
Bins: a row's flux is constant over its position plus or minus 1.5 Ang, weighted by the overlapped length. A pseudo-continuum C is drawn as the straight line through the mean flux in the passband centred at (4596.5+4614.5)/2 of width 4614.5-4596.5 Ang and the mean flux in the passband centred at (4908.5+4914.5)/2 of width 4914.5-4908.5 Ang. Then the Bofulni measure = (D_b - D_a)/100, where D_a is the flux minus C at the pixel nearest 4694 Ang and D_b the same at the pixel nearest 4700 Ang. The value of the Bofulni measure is 0.000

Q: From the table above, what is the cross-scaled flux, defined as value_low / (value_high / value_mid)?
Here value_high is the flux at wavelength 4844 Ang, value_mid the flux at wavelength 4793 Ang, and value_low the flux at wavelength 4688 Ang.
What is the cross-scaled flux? 3.8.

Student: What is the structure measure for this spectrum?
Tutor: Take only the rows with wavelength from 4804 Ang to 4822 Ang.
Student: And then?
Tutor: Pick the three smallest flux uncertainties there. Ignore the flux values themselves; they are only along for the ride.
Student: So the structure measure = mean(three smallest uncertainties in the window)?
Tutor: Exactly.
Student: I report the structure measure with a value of 0.250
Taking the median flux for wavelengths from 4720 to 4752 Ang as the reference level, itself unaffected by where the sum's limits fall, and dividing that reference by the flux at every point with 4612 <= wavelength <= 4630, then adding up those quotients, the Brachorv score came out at 5.4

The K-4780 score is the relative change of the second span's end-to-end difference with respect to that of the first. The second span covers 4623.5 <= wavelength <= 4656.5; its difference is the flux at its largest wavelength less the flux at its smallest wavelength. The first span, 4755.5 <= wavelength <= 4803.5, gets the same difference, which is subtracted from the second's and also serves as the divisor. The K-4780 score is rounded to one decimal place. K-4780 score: -5.4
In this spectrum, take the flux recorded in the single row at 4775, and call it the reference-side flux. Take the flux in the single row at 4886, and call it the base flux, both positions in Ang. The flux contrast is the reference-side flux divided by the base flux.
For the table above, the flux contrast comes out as 1.18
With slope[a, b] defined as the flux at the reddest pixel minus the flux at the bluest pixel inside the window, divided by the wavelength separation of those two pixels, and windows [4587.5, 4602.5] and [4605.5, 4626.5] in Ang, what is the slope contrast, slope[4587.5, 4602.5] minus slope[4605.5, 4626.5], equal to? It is -0.01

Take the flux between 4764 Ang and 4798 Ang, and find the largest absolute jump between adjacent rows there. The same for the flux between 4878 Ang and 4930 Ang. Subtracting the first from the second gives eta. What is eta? 0.19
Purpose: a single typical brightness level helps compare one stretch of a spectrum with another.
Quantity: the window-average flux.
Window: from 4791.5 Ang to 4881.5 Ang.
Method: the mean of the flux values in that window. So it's 3.19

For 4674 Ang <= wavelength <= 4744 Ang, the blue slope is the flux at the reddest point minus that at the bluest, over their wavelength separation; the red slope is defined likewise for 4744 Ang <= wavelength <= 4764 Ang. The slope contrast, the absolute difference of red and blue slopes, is 0.029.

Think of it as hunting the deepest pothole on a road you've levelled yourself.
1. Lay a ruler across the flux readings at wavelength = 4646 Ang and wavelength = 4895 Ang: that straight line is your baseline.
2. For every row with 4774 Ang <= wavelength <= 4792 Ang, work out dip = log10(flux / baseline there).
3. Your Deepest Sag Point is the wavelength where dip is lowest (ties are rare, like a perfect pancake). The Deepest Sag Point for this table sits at 4784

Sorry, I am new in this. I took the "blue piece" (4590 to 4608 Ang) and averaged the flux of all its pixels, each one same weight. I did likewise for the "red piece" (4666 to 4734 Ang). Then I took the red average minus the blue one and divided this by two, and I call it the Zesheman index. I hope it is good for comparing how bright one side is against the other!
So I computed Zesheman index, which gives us -0.15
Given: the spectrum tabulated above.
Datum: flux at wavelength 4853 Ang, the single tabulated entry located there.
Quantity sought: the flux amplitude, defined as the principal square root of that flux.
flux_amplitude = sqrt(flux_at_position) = 1.75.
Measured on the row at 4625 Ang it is 1.89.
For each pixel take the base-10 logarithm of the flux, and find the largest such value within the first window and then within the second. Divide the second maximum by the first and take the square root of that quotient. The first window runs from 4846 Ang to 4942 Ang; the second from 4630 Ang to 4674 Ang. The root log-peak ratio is 0.97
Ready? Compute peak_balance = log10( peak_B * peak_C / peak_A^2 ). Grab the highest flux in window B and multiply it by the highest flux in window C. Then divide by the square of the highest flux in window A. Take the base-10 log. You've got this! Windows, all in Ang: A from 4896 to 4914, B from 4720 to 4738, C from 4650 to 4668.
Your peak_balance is -0.095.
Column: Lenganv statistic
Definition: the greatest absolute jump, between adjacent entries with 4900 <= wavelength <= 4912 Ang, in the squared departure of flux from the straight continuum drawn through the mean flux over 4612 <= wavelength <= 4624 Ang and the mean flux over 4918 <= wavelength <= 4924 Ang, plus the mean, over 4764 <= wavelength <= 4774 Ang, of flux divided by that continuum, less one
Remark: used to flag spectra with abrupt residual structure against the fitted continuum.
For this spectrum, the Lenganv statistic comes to 0.7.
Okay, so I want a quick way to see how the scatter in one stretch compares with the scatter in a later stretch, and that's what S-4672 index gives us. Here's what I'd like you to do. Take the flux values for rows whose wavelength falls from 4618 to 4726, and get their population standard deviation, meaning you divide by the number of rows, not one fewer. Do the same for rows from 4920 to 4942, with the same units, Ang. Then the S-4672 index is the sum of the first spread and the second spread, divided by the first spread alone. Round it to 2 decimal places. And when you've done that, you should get 2.05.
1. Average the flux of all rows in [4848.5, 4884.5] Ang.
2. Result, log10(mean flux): 0.470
